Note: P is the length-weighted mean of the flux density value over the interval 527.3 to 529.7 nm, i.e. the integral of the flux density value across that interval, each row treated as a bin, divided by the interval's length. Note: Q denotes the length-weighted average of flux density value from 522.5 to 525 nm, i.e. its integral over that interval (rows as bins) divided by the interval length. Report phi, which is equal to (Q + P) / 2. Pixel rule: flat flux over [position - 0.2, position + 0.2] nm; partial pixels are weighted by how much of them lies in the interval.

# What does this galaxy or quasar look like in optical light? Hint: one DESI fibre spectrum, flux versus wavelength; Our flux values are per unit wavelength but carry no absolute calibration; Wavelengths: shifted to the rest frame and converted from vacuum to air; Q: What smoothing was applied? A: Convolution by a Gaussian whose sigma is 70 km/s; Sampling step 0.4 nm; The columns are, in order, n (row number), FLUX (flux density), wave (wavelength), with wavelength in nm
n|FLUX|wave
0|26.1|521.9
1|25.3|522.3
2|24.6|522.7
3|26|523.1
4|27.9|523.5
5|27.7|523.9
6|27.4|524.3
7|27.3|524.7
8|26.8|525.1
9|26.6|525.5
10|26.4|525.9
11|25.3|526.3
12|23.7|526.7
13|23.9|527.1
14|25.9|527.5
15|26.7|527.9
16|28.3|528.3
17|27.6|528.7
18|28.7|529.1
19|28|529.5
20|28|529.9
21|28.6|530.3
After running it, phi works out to 27.2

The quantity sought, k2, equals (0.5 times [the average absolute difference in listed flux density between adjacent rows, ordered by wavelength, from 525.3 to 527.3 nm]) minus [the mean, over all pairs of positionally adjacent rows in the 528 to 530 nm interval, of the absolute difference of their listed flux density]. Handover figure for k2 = -0.2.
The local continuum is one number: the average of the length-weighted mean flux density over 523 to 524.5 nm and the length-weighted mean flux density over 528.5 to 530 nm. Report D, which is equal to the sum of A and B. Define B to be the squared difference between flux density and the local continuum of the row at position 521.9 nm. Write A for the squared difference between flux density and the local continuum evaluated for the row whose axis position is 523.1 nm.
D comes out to 5.5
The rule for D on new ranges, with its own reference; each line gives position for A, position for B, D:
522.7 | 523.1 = 12.6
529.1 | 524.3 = 1.1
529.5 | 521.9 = 2.7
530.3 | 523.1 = 3.7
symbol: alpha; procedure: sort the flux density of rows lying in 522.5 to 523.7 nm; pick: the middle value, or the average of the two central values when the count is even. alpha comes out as 26.0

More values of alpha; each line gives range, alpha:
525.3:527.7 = 25.6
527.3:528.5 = 26.7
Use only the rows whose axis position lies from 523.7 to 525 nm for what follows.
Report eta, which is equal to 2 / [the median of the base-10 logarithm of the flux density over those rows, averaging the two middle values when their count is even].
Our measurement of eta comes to 1.39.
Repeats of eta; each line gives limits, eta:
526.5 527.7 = 1.45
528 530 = 1.38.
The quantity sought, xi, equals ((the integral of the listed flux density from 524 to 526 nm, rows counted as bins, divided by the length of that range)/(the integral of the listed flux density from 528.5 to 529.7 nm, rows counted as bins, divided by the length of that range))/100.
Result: 0.0096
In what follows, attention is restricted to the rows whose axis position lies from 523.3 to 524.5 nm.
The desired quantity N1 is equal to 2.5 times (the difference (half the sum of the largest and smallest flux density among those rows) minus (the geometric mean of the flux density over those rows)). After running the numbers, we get -0.04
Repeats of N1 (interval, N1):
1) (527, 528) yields -0.43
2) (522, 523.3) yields 0.02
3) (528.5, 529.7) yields 0.13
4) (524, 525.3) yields -0.16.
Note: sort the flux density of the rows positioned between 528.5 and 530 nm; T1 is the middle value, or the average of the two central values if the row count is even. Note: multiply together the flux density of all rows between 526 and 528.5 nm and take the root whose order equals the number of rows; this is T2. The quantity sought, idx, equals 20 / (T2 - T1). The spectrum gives -8.3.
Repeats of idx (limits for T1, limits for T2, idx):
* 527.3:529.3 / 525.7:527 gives -8.0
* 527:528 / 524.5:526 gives 22.9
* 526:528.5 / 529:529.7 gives 7.3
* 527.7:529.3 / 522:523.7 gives -9.9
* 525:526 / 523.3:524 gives 16.7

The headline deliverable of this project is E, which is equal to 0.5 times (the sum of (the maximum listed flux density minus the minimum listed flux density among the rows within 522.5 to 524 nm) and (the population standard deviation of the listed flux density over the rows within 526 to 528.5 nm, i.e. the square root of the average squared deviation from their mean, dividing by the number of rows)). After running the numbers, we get 2.4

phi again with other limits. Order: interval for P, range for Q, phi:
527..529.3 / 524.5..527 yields 26.5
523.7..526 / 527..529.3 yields 27.0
